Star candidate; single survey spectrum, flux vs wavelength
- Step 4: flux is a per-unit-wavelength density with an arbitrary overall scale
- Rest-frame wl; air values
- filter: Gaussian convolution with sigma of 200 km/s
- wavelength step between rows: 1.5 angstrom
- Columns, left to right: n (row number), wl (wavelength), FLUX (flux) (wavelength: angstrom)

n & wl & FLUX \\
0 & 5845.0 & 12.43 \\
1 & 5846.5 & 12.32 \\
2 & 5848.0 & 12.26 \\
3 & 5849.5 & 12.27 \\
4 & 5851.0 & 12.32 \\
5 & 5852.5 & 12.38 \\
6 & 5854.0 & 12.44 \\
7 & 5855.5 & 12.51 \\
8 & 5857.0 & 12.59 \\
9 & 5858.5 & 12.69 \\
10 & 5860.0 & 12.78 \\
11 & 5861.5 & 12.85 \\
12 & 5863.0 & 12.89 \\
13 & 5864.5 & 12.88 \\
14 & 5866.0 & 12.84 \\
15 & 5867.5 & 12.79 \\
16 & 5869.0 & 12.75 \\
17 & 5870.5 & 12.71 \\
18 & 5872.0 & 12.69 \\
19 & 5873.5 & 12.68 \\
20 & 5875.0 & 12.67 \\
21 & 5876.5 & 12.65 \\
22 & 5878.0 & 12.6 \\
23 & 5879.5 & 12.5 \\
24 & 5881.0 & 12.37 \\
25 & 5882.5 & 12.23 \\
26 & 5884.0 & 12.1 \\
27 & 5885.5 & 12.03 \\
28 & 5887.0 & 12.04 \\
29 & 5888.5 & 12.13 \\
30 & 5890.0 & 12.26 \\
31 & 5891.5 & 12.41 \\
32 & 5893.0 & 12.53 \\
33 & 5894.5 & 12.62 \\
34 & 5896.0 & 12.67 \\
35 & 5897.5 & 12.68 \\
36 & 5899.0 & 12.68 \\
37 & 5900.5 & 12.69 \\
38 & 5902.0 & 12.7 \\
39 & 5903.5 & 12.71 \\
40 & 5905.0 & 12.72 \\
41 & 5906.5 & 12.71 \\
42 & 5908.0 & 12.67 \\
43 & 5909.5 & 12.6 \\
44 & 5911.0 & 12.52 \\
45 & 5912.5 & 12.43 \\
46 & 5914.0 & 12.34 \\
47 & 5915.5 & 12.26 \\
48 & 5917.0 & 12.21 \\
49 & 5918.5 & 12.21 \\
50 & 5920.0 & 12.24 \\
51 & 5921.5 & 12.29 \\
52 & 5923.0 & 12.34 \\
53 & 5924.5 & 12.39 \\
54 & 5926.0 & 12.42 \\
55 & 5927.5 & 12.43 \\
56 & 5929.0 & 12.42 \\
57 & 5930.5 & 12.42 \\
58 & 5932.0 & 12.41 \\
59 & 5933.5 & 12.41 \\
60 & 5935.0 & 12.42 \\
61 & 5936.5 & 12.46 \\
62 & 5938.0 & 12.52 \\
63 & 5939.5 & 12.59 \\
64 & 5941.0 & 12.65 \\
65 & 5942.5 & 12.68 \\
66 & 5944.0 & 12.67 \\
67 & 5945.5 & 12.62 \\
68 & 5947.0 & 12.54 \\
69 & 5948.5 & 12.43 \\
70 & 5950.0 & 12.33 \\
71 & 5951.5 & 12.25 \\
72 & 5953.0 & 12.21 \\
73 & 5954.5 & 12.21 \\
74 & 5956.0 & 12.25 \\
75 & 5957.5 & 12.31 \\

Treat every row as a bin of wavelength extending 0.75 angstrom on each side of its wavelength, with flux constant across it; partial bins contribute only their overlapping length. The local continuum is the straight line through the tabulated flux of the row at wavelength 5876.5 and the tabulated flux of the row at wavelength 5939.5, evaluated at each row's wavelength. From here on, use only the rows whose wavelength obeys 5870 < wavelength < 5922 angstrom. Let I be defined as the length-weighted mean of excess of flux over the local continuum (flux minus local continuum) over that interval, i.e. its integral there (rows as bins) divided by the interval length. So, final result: -0.16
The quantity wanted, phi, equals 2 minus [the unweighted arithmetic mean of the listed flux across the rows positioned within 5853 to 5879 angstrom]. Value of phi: -10.7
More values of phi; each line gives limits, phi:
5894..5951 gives -10.5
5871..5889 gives -10.4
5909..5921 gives -10.4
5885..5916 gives -10.5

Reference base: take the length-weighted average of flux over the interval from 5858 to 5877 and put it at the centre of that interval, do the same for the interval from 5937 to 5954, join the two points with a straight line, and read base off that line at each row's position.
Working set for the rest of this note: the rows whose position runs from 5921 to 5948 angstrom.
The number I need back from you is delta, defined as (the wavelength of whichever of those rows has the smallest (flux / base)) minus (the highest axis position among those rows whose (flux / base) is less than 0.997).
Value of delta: -15.0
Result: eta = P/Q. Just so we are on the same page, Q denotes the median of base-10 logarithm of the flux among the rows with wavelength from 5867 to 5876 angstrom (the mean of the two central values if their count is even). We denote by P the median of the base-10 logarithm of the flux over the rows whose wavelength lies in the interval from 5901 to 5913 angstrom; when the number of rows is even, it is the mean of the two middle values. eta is 1.00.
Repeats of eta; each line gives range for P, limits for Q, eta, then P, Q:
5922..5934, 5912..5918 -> 1.00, 1.09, 1.090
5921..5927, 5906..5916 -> 1.00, 1.09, 1.098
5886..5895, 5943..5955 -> 1.00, 1.09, 1.093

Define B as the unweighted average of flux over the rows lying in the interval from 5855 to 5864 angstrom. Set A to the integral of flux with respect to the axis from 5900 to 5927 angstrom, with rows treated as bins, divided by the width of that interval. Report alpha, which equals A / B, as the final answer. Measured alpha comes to 0.98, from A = 12.5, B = 12.7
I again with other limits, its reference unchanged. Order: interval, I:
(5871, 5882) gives -0.06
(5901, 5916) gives -0.05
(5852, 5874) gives 0.04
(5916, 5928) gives -0.29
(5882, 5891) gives -0.50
